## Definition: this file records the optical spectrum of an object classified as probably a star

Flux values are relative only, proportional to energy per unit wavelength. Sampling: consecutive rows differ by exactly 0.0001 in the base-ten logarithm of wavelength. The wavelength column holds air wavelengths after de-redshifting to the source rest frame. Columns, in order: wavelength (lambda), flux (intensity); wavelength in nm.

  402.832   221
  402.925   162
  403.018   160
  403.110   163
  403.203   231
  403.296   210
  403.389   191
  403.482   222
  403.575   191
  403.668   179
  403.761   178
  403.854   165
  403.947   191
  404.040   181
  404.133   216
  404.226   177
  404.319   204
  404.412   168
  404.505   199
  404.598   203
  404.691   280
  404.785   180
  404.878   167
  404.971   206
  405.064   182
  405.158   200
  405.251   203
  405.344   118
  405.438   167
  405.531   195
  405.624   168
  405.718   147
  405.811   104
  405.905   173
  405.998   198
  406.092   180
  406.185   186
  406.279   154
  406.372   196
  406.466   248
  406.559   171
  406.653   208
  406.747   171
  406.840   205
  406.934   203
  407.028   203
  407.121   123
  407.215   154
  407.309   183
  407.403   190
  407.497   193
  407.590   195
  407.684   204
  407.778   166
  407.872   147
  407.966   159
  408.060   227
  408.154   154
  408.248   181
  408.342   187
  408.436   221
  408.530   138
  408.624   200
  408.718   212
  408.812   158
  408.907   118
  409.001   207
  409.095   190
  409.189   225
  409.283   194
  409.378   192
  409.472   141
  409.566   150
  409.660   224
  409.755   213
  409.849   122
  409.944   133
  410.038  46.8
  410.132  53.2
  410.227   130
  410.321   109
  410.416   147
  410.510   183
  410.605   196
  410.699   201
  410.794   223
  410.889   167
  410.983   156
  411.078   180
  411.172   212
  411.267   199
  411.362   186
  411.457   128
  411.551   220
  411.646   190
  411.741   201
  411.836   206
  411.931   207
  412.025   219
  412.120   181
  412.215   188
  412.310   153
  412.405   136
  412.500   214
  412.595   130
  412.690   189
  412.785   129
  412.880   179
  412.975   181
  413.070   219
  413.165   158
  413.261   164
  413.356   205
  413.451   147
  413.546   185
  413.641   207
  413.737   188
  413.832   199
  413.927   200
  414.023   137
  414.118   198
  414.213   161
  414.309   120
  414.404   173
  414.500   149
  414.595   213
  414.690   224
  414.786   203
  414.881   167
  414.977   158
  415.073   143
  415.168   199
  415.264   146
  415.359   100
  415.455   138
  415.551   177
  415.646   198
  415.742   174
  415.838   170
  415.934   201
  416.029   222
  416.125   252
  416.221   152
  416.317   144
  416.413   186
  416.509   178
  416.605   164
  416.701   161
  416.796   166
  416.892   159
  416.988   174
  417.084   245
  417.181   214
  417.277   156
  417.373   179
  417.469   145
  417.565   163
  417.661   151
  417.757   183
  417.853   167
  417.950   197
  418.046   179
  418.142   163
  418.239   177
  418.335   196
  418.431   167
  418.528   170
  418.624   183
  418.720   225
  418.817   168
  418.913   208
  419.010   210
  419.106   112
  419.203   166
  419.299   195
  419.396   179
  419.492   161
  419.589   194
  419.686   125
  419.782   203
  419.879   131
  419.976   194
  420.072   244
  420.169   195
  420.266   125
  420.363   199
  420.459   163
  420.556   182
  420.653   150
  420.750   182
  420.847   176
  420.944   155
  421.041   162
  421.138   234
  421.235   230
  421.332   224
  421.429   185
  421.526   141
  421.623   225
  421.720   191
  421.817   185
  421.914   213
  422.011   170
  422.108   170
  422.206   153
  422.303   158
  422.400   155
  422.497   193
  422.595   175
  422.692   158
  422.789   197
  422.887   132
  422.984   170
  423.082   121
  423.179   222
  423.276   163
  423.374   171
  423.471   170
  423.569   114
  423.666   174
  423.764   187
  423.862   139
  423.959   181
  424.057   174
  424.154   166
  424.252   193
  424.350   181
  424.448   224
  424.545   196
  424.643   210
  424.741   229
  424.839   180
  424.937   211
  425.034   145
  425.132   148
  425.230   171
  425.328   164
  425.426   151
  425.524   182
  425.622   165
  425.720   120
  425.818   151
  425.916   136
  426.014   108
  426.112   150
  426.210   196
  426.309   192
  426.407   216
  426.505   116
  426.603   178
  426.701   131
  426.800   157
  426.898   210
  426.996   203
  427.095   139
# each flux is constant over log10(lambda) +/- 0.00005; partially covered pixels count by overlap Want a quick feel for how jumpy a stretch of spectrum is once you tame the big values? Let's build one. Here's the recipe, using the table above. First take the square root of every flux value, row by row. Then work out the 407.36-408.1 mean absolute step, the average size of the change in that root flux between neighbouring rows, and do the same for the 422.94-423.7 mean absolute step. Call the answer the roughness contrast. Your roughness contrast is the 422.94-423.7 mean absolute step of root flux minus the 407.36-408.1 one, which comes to 1.1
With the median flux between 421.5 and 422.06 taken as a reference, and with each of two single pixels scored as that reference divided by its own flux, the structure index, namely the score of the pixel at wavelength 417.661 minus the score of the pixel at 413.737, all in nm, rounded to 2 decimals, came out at 0.25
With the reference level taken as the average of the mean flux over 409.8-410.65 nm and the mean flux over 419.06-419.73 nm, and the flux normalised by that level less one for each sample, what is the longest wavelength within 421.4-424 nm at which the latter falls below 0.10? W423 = 423.862 nm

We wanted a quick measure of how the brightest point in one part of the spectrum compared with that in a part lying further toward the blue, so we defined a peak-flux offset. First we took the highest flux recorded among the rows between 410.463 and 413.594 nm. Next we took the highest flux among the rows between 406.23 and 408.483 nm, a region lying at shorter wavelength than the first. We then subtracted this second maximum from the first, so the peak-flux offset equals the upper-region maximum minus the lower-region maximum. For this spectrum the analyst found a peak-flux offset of -25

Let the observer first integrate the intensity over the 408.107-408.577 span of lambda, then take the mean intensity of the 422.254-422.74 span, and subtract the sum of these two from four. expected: -247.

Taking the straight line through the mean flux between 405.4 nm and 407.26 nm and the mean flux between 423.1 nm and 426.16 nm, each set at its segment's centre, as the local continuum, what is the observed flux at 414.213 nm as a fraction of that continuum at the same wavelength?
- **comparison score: 0.92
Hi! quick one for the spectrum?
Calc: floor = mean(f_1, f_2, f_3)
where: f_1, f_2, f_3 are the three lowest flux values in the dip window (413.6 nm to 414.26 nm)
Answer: 162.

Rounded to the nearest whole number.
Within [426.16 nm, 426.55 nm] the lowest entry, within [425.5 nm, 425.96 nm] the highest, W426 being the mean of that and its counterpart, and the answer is 149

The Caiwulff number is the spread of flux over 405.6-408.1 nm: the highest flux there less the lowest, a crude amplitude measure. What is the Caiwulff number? 144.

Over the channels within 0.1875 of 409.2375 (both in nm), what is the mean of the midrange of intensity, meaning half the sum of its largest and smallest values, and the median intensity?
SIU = 200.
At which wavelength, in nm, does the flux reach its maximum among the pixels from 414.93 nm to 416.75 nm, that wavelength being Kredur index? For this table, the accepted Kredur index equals 416.125 nm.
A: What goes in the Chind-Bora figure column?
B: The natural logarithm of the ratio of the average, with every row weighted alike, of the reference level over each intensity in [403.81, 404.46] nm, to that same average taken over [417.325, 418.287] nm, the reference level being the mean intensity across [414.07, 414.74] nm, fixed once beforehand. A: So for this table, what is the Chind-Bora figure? -0.09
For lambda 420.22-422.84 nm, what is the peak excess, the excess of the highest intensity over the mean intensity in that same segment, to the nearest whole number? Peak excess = 54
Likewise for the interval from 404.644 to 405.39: 88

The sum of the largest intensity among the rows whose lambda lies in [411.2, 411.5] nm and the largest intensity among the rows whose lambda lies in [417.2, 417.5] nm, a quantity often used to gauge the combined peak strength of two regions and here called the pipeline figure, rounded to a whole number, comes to 378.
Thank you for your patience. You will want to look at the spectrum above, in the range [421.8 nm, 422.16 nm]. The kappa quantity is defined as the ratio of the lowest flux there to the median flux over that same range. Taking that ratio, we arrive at 0.96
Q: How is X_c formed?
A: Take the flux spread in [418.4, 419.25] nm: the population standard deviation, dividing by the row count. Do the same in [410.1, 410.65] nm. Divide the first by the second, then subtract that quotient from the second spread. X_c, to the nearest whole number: 47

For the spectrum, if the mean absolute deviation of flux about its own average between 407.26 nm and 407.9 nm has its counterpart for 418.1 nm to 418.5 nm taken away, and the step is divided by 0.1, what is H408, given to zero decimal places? 41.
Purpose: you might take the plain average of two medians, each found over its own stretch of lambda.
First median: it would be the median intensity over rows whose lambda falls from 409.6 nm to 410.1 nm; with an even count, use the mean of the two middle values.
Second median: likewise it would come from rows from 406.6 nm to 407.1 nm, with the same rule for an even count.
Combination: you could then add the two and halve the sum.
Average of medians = 168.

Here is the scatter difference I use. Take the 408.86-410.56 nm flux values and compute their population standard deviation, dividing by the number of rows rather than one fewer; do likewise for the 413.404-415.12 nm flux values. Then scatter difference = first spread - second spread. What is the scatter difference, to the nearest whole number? 23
